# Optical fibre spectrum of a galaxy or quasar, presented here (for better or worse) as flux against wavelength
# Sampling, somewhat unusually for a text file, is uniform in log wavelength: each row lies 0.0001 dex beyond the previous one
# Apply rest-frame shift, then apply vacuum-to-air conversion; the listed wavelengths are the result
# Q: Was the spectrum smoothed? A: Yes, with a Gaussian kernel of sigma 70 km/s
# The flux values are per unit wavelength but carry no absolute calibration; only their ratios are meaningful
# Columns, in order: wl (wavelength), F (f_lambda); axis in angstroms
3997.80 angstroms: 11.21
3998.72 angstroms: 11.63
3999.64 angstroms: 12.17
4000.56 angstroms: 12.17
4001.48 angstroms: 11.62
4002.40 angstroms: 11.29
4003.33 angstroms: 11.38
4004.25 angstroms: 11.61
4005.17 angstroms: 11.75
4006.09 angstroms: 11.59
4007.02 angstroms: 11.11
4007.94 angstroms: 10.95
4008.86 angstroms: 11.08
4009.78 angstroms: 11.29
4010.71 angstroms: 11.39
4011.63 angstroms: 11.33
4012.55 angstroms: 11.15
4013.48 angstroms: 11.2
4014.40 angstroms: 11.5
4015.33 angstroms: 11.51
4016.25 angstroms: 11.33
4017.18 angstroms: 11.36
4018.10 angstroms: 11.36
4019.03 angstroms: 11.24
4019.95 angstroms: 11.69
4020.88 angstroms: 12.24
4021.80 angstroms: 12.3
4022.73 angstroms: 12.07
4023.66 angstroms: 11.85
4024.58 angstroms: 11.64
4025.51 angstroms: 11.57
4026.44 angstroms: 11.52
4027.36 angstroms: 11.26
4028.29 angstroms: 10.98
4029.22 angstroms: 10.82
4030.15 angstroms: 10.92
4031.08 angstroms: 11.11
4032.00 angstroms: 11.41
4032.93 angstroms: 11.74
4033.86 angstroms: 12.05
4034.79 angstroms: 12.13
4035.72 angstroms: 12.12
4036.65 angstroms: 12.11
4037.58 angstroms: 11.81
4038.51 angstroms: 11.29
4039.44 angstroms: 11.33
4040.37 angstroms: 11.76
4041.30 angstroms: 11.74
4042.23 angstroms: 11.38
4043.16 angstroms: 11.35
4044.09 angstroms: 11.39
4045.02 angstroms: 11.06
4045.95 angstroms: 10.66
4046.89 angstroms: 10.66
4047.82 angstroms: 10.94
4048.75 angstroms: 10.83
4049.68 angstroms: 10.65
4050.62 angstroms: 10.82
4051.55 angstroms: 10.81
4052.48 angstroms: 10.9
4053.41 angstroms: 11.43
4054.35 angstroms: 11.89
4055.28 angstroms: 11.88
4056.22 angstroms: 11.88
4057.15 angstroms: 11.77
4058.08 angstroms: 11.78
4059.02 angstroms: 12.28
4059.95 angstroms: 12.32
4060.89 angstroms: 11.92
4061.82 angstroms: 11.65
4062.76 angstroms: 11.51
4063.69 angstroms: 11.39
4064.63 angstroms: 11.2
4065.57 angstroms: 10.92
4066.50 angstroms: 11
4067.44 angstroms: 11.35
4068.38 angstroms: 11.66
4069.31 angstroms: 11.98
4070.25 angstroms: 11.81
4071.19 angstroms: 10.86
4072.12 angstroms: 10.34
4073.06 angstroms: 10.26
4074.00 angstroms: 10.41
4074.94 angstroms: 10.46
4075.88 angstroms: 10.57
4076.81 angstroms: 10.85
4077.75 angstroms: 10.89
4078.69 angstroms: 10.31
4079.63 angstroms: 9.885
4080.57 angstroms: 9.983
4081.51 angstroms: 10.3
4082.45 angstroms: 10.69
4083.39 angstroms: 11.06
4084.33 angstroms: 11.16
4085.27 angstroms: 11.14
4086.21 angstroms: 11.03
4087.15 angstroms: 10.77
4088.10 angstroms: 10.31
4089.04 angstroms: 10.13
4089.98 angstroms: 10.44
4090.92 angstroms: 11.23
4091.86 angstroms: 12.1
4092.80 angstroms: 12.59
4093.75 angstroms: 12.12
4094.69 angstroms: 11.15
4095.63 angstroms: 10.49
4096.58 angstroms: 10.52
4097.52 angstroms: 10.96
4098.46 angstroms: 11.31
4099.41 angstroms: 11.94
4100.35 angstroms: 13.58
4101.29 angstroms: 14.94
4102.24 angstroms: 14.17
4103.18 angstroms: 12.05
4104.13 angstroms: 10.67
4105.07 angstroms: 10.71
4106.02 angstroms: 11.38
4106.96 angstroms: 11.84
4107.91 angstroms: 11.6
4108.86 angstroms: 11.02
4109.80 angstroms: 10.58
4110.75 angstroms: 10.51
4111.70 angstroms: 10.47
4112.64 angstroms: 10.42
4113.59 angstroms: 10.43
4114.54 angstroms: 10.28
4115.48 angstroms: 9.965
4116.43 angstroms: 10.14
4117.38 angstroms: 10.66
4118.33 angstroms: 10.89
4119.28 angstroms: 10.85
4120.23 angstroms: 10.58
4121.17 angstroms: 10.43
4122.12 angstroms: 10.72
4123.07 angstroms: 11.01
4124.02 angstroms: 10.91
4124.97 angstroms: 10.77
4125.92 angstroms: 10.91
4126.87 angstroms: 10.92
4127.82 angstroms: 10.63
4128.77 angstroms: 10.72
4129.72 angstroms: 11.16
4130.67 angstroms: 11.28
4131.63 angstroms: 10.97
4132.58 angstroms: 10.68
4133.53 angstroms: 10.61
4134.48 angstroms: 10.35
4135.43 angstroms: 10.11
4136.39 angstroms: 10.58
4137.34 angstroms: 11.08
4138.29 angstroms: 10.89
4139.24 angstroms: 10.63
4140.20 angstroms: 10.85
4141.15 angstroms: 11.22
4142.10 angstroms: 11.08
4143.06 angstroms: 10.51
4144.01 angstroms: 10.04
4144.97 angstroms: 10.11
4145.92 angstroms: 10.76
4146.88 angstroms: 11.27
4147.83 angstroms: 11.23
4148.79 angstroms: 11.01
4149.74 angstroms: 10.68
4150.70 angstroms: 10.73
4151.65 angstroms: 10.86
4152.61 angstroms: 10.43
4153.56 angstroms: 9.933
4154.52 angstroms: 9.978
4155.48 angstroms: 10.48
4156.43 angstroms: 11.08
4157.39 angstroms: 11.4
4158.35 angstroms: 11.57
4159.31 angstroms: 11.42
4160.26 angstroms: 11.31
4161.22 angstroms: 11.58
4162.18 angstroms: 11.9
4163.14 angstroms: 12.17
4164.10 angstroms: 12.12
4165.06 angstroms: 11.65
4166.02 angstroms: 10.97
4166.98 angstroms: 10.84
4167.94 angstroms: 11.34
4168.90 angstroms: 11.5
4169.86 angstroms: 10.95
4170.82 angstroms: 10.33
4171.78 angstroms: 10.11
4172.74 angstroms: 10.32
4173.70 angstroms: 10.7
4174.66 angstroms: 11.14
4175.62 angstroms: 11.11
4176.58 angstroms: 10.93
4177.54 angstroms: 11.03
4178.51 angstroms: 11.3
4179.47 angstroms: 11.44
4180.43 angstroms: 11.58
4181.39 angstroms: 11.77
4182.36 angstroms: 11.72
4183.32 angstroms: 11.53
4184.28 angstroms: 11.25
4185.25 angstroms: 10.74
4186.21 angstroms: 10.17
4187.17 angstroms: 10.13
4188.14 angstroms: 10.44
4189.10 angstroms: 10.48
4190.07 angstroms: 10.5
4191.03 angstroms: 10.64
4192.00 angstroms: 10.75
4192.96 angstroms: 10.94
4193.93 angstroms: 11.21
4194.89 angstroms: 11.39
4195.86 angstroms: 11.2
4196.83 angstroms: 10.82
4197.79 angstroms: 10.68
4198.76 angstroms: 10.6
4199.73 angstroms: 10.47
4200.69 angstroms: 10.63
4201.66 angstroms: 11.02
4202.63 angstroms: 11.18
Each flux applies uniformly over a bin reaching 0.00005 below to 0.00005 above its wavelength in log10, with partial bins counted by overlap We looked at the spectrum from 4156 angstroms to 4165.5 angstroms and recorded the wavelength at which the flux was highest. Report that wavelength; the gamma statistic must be 4163.14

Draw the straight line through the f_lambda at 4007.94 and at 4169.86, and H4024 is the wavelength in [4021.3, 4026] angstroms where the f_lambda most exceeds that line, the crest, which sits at 4021.80 angstroms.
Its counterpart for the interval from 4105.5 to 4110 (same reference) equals 4106.96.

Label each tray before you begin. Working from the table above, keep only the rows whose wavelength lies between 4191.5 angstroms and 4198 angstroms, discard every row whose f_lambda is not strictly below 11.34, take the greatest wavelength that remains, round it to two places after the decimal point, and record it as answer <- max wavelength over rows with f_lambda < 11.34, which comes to 4197.79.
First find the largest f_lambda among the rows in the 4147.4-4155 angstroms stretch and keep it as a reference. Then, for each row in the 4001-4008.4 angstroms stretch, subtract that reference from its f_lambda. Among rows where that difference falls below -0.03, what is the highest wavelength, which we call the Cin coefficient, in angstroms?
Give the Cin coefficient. 4007.94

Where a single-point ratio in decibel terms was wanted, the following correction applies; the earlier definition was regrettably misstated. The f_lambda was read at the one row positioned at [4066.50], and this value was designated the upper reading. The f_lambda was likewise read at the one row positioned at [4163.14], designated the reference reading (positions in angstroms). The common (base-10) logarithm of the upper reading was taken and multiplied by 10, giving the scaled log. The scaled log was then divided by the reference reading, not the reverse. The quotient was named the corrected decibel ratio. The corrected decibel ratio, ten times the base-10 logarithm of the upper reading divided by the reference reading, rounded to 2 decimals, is 0.86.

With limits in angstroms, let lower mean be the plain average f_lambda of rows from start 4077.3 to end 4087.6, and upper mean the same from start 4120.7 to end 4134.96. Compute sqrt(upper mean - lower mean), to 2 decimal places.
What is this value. 0.39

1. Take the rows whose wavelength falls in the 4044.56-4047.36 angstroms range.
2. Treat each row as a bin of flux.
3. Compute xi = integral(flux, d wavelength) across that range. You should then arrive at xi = 30.2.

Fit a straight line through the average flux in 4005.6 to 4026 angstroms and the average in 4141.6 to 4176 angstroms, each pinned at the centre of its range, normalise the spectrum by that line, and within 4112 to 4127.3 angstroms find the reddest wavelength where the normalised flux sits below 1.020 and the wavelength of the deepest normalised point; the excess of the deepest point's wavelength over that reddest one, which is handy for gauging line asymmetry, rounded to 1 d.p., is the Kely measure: -11.4 angstroms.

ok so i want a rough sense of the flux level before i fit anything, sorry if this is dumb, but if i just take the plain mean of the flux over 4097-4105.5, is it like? 12.3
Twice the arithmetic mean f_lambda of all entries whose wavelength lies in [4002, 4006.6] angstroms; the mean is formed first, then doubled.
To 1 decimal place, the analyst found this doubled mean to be 23.0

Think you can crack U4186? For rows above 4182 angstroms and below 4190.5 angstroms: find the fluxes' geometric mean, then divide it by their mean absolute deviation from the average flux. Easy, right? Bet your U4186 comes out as 22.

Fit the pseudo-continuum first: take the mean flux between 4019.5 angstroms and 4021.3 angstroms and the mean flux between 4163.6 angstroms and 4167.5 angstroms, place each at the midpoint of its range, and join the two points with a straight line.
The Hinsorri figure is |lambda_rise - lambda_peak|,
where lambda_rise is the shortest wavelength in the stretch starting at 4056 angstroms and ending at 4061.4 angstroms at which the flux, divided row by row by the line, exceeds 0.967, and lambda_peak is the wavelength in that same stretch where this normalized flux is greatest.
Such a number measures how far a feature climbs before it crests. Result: 3.7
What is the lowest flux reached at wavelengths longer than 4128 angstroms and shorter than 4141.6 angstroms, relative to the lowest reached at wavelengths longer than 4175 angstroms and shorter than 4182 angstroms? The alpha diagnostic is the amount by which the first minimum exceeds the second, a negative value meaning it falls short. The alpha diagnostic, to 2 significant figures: -0.82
